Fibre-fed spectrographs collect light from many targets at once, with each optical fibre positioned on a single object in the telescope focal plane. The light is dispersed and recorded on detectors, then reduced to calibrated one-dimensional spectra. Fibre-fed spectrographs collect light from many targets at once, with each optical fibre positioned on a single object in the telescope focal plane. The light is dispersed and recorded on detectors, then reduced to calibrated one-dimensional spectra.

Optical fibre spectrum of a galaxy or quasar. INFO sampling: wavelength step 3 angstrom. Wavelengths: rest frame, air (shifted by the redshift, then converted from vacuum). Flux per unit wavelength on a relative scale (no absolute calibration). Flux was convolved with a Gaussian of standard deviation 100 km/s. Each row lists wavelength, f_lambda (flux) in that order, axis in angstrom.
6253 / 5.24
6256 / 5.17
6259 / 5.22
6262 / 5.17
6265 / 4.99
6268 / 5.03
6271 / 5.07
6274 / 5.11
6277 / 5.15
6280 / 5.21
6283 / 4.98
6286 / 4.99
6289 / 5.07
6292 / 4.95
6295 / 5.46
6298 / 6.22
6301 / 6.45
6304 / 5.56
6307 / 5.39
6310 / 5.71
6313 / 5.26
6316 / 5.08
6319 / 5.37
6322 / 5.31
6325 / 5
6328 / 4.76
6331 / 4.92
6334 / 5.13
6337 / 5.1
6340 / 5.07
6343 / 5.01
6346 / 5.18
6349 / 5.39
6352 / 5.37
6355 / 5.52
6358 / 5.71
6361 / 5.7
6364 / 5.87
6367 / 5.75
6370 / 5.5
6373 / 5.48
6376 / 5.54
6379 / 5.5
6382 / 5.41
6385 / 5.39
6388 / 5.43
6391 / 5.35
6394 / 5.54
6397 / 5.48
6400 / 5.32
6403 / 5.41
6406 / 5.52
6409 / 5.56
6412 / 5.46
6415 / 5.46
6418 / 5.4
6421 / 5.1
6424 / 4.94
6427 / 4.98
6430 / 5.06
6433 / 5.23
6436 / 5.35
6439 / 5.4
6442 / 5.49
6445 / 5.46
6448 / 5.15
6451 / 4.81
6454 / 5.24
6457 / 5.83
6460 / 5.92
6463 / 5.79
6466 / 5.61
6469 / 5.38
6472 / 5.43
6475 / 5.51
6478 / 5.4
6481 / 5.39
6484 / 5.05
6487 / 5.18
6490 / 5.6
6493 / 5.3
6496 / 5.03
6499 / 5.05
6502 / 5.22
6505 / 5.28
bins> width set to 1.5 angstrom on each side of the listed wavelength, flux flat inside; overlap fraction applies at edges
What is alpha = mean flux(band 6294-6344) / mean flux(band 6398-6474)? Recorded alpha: 0.99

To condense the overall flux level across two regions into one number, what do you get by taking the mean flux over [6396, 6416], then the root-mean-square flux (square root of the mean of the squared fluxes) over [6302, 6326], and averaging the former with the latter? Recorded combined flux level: 5.40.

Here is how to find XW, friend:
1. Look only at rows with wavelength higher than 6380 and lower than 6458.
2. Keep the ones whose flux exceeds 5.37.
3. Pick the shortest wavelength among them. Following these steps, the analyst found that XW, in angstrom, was 6382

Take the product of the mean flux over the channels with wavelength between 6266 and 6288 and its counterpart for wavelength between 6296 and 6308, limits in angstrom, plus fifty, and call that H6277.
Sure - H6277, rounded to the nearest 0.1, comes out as 80.0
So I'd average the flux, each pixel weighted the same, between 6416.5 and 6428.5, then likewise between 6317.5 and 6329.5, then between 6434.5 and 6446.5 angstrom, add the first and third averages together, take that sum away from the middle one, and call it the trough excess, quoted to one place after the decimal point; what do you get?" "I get -5.4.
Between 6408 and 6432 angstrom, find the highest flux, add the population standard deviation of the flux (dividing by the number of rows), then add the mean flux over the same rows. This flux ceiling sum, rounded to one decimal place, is 11.0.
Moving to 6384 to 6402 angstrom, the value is 11.0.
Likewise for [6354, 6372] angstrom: 11.7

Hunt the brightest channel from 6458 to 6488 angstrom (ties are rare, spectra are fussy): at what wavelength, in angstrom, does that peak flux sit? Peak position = 6460 angstrom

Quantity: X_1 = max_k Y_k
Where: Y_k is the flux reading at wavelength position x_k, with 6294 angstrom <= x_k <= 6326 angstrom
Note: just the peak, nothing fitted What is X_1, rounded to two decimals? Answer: 6.45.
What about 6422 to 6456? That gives 5.49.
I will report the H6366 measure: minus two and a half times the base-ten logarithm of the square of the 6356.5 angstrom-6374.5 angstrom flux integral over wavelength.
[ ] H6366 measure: -10.0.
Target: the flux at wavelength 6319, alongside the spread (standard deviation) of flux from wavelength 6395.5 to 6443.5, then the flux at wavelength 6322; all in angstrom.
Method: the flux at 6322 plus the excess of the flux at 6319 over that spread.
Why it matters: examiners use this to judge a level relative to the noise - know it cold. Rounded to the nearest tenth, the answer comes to 10.5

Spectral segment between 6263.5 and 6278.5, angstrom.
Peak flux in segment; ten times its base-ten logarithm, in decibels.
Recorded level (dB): 7.12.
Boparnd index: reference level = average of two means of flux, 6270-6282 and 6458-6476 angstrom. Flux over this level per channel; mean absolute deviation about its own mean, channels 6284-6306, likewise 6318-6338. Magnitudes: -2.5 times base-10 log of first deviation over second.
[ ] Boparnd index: -1.1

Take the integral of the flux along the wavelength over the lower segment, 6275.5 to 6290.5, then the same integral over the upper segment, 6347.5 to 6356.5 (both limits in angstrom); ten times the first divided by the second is 16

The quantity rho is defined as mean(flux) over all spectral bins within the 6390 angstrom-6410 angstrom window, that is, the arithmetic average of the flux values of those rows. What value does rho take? 5.45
